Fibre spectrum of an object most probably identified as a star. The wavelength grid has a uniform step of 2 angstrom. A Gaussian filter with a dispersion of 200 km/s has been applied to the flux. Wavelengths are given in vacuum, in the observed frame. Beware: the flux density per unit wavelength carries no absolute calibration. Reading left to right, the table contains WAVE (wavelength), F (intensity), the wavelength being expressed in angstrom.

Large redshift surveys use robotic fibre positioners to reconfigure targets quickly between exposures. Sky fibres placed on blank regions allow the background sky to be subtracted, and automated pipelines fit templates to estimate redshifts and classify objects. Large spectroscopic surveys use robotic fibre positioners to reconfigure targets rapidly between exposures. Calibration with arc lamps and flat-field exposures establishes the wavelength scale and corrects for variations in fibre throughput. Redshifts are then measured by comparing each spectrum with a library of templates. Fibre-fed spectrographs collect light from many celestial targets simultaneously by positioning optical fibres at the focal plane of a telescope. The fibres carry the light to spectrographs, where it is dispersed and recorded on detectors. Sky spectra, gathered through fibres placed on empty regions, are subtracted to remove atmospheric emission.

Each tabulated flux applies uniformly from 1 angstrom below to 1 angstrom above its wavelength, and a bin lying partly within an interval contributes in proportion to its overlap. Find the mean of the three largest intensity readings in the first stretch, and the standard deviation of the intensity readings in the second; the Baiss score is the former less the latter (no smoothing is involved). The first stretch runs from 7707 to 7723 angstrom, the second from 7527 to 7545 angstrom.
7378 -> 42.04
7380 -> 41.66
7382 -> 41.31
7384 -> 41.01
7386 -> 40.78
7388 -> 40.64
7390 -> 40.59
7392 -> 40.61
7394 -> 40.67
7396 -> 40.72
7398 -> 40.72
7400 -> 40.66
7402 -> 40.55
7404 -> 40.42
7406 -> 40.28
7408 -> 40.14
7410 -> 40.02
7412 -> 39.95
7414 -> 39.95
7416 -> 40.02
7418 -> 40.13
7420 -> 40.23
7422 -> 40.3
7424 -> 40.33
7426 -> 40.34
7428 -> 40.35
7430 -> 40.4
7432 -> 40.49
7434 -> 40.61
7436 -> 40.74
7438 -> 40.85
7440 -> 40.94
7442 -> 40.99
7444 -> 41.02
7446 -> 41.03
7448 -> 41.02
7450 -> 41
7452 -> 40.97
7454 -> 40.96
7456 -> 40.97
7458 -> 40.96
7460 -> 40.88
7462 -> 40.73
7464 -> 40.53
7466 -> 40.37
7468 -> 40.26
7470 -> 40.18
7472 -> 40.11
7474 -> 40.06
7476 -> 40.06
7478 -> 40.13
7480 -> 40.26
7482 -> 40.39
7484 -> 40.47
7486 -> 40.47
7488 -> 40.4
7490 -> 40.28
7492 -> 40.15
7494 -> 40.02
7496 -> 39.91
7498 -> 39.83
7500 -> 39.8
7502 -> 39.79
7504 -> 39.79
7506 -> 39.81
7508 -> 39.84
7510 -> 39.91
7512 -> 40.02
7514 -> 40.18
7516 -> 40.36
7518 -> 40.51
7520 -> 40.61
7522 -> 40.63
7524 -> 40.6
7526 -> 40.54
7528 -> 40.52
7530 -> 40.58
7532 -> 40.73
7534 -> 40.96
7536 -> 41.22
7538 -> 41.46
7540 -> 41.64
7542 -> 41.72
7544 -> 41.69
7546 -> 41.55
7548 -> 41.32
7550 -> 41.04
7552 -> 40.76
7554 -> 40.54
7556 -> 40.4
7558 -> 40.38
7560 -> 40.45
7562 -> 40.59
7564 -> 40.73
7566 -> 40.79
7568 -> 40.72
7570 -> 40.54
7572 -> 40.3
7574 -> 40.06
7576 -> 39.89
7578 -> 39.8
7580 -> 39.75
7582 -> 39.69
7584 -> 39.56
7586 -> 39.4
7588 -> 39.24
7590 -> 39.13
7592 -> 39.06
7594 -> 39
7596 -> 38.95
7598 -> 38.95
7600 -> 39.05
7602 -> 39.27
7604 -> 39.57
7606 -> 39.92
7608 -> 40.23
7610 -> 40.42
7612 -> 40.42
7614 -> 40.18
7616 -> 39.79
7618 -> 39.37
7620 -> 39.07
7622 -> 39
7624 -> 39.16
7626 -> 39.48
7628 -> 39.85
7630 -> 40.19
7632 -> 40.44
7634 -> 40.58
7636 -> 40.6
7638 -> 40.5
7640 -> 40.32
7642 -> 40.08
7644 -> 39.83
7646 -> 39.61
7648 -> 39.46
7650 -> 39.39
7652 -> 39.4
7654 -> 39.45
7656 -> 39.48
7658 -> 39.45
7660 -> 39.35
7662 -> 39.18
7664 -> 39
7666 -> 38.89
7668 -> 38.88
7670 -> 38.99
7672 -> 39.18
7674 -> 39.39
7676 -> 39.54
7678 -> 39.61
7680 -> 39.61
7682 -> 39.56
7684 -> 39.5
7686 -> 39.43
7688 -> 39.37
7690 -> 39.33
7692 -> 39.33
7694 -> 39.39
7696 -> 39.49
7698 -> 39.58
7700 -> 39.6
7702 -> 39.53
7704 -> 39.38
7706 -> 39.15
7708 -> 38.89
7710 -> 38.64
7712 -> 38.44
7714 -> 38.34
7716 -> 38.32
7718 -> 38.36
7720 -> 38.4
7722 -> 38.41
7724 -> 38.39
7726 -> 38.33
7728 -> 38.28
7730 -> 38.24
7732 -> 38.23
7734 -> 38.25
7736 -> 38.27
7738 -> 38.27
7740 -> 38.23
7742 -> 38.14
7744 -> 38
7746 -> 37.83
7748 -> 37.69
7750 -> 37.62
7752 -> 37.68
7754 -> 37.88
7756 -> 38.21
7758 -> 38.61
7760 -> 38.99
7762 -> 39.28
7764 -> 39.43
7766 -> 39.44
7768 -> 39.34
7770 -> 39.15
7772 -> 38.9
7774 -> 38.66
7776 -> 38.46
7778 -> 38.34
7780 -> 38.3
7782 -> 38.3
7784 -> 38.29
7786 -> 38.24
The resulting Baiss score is 38.2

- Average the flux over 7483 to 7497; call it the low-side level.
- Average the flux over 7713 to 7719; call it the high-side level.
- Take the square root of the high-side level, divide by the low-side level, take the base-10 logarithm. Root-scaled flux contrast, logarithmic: -0.813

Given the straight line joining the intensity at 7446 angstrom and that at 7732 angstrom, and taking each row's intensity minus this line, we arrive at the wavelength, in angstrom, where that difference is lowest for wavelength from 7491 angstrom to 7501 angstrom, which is 7500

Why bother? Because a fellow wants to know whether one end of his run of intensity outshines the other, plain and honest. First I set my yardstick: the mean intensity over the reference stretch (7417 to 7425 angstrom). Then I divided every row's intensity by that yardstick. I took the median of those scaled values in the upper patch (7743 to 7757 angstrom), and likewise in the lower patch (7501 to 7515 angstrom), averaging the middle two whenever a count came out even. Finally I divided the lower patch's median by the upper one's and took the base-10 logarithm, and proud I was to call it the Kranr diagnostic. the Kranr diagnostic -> 0.02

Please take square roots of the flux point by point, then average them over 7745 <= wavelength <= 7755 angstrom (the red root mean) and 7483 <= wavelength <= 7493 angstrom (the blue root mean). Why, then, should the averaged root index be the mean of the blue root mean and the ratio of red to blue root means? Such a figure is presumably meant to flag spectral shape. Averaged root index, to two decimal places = 3.66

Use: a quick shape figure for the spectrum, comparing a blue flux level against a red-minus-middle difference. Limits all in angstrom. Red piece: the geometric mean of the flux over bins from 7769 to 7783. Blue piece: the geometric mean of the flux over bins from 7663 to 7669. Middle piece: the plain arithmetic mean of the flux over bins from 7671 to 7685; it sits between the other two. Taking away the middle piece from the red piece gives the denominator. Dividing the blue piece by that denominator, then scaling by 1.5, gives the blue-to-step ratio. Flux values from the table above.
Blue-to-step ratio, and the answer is -65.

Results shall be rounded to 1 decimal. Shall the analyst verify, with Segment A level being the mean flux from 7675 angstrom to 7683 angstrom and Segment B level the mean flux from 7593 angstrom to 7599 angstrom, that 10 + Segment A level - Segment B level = 10.6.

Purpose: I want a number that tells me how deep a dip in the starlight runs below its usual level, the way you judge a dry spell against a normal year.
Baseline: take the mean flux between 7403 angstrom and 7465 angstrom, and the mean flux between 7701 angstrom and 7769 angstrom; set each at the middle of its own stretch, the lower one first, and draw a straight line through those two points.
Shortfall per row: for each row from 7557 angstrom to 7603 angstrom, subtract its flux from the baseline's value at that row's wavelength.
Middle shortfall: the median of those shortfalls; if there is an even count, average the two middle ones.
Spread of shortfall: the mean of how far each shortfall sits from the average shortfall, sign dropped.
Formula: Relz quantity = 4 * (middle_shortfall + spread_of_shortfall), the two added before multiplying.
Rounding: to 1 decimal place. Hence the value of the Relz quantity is 1.2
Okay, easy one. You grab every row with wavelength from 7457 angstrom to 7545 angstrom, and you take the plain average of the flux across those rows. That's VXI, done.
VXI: 40.4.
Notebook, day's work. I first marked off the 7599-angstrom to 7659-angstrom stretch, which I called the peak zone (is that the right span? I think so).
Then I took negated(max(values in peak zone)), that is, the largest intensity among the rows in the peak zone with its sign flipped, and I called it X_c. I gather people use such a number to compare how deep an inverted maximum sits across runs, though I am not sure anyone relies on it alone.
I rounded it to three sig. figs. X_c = -40.6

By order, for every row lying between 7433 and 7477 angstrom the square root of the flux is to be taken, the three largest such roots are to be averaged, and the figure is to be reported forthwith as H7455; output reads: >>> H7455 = 6.40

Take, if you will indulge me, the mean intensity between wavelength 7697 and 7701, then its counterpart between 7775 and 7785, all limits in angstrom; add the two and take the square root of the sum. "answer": 8.83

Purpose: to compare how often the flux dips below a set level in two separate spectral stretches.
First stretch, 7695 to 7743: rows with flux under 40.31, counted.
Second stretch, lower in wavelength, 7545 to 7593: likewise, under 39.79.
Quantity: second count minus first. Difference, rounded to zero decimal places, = -17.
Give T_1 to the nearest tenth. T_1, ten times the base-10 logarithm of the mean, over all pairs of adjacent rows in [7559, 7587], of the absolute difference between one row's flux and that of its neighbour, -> -8.8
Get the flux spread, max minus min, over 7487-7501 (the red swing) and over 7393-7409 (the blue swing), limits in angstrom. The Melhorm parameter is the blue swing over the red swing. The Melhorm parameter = 1.0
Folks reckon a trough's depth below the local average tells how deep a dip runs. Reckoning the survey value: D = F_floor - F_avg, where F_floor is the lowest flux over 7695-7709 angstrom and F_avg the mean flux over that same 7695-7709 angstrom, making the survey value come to -0.5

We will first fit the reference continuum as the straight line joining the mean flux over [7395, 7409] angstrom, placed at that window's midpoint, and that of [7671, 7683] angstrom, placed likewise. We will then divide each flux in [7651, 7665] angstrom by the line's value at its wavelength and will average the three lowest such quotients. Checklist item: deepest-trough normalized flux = 0.99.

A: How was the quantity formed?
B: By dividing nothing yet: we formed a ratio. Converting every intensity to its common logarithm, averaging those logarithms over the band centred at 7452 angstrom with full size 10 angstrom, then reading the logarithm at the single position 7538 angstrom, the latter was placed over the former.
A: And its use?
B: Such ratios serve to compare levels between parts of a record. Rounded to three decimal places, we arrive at 1.003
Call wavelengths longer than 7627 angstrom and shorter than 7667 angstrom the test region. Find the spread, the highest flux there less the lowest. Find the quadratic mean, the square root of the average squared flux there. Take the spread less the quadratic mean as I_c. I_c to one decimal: -38.0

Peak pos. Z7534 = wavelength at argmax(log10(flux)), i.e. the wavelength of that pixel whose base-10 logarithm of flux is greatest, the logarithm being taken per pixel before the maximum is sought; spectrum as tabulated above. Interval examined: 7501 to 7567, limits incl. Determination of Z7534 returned 7542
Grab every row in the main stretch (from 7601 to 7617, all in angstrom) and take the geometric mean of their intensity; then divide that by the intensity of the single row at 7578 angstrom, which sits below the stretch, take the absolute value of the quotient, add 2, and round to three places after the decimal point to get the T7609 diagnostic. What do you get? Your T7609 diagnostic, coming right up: 3.004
